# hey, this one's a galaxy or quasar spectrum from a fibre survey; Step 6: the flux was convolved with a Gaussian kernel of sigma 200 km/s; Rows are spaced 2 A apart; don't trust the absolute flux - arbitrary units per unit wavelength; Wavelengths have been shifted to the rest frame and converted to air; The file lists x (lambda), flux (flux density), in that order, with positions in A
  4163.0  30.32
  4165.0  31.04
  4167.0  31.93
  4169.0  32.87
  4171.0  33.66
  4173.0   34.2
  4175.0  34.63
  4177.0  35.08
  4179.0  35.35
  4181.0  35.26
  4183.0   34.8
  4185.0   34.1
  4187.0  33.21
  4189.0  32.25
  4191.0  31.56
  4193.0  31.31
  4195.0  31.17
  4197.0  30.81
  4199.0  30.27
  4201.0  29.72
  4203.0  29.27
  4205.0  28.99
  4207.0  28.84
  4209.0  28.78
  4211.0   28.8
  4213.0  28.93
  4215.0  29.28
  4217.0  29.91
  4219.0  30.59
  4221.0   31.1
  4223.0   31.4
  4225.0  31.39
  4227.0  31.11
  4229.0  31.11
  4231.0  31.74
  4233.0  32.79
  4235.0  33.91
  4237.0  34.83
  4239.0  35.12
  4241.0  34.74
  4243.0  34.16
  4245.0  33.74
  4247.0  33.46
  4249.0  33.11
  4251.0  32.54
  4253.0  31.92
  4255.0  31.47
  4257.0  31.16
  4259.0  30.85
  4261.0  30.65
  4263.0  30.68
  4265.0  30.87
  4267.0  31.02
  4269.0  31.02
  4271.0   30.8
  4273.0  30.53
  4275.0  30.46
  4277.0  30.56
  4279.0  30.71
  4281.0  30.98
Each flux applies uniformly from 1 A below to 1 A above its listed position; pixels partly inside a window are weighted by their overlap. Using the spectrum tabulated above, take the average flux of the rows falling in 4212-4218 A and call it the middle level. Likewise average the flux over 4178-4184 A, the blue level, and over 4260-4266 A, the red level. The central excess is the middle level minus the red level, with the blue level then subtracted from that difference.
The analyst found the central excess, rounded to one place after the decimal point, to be -36.5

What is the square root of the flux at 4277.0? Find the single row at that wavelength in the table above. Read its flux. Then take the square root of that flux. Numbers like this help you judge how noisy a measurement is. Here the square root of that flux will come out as 5.53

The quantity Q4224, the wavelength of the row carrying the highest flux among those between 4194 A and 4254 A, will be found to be 4239.0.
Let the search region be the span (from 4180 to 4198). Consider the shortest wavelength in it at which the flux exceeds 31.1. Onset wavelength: 4181.0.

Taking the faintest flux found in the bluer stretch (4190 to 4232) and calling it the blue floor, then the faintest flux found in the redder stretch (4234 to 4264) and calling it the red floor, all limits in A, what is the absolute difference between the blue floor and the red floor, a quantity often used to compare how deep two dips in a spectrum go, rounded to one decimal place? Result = 1.9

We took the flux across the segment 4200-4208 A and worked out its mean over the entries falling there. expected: 29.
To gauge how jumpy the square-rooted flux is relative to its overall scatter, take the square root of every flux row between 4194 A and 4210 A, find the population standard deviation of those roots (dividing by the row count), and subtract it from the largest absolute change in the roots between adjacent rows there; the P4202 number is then -0.03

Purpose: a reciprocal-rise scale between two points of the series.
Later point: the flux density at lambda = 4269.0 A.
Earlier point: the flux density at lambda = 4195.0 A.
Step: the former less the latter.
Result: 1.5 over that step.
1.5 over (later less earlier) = -10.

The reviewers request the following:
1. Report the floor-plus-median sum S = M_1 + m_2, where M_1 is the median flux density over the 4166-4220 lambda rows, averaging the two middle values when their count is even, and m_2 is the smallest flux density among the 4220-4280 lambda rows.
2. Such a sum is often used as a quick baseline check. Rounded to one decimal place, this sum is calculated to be 61.8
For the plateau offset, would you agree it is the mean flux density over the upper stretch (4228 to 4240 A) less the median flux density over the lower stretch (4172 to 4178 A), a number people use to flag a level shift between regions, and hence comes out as -1.4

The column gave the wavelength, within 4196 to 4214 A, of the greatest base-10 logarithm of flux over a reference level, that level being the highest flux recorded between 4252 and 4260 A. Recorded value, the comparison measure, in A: 4197.0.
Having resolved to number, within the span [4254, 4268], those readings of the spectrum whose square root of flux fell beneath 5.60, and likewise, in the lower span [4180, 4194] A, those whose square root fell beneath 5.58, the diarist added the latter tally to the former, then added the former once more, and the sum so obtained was 12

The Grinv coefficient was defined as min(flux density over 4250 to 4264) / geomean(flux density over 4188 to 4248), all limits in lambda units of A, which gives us 0.98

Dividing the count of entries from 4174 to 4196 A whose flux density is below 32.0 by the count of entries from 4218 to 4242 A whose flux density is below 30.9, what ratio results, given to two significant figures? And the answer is 3.0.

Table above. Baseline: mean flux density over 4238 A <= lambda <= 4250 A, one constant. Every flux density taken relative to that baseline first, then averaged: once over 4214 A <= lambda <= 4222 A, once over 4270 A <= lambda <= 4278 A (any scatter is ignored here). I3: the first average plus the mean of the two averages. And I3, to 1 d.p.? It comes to -7.5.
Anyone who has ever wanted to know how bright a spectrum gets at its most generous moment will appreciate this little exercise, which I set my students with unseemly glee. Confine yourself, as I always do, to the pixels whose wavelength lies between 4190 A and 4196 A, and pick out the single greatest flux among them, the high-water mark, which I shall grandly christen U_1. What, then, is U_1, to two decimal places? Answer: 31.56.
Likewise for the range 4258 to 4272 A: 31.02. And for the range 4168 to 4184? 35.35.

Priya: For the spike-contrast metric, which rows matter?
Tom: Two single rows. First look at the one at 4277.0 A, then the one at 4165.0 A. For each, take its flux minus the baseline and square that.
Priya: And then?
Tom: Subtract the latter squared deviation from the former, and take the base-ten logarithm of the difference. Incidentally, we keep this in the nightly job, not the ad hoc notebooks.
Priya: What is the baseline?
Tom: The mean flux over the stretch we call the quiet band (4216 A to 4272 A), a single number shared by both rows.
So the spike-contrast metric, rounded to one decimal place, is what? 0.1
